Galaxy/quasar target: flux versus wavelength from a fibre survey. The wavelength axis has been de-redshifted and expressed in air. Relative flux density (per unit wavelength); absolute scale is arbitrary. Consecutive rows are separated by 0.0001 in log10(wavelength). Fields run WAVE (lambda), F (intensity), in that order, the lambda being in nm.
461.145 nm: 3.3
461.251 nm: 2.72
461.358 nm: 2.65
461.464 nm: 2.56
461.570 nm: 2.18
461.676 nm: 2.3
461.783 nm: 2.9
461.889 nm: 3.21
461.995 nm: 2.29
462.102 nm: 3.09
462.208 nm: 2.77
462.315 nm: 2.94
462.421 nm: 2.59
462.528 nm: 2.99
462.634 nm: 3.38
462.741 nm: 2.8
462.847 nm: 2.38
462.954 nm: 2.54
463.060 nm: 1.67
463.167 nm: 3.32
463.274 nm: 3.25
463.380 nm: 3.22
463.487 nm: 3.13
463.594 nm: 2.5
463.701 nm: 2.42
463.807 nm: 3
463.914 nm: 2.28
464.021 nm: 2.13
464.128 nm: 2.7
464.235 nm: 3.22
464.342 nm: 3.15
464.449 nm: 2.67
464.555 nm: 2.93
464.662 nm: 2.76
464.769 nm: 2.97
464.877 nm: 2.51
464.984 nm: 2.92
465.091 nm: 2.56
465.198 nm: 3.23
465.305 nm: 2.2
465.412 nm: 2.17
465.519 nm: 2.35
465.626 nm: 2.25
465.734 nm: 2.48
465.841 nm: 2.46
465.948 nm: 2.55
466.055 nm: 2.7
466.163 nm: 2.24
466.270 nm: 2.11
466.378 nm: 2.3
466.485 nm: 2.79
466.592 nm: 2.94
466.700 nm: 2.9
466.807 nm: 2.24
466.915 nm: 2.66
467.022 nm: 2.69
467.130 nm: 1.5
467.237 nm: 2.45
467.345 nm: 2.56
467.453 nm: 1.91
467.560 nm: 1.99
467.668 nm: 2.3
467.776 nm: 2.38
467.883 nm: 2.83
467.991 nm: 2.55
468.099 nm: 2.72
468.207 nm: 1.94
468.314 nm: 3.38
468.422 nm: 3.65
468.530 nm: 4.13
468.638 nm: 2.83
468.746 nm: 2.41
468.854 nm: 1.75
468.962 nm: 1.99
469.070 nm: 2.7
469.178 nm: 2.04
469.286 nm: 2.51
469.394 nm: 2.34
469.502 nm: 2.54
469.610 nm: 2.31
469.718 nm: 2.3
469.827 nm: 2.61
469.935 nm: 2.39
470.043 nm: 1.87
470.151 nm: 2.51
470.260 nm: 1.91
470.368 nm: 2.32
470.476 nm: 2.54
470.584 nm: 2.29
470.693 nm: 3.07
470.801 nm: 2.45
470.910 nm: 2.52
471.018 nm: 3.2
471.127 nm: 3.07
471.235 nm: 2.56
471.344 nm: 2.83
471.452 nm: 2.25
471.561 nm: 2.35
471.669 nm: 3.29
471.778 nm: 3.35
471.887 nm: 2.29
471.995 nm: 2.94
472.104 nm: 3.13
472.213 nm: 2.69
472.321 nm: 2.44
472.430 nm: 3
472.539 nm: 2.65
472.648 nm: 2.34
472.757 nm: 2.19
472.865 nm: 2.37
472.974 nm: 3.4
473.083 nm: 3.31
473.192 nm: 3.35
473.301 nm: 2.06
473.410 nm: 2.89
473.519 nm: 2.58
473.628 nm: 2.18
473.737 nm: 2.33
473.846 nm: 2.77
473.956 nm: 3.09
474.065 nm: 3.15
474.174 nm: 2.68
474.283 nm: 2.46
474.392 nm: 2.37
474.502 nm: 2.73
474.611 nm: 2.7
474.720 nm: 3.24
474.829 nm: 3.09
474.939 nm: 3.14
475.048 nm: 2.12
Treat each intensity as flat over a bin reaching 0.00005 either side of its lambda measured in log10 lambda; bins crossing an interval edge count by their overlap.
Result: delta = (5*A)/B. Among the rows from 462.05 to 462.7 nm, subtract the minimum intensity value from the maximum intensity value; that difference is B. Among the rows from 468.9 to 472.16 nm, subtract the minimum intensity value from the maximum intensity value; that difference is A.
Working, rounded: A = 1.48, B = 0.8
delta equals 9.4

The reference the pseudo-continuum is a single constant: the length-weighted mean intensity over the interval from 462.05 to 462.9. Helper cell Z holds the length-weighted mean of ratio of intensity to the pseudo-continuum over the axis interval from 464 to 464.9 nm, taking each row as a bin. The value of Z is 0.981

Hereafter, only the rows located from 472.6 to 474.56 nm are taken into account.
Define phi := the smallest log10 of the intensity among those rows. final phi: 0.31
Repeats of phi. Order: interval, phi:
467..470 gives 0.18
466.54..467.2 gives 0.18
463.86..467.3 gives 0.18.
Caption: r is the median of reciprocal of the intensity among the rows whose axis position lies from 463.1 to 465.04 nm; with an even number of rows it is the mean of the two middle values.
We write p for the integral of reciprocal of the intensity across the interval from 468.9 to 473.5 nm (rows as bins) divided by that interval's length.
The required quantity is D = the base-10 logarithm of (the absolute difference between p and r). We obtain -1.3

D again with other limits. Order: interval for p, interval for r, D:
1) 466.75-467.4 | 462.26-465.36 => -1.1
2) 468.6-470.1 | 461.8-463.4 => -1.0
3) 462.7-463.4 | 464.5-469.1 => -2.4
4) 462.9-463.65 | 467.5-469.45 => -1.5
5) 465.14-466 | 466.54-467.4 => -1.5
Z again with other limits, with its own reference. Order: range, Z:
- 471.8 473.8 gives 0.936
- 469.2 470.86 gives 0.833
